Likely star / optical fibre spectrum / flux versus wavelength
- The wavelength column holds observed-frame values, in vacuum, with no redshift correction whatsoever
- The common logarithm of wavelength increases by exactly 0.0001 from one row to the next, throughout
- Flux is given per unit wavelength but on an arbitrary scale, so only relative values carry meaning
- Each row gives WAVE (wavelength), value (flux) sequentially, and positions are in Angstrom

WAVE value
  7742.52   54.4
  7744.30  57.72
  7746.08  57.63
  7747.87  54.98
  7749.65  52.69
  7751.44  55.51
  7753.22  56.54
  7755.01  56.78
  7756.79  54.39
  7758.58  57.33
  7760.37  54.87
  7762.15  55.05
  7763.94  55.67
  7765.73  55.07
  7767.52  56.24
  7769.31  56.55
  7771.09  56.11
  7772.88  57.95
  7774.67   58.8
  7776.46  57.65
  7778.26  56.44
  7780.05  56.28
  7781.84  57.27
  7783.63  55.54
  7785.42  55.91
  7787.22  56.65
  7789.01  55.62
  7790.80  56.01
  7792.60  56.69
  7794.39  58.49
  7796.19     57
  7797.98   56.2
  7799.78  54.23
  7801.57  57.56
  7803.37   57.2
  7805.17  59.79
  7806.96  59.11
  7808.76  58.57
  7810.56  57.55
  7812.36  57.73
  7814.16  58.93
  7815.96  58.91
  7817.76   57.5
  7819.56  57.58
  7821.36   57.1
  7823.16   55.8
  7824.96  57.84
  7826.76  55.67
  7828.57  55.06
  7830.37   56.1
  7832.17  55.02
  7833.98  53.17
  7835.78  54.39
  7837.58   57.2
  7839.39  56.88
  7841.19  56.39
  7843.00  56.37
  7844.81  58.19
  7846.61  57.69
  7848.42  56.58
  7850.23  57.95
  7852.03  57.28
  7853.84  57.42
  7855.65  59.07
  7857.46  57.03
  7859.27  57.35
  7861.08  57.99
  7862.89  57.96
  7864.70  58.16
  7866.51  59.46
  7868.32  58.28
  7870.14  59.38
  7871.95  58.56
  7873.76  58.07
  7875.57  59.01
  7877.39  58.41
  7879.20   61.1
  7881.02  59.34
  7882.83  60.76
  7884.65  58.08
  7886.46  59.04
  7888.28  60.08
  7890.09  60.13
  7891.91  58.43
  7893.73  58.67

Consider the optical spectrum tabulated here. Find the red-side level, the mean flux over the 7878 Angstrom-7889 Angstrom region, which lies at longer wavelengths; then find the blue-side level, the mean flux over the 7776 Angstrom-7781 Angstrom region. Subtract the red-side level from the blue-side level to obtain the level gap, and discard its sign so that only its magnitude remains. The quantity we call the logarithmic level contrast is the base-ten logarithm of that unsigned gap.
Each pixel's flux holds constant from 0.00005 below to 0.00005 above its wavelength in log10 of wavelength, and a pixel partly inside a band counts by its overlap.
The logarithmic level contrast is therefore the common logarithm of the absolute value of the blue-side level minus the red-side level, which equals 0.5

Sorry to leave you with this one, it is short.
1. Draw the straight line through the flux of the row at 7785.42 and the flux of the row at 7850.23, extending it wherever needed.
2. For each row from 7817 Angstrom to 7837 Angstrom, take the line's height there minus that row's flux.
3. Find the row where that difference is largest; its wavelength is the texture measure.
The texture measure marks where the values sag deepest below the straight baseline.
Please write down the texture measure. 7833.98 Angstrom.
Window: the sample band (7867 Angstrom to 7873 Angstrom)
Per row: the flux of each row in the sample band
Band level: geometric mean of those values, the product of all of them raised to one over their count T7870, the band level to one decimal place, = 58.7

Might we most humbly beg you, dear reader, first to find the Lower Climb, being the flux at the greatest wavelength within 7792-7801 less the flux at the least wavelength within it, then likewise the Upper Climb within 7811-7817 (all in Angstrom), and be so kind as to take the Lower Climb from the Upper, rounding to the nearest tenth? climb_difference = 3.6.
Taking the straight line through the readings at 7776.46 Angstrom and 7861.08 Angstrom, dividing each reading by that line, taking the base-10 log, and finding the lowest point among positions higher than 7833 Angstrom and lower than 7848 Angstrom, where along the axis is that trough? 7833.98 Angstrom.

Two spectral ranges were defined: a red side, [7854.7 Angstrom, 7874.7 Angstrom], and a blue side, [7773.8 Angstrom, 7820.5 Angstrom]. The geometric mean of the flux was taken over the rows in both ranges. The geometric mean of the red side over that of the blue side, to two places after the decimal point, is 1.02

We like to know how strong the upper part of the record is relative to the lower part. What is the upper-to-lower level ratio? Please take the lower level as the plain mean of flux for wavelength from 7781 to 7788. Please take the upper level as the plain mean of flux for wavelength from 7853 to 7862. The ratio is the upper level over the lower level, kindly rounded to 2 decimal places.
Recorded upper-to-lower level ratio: 1.03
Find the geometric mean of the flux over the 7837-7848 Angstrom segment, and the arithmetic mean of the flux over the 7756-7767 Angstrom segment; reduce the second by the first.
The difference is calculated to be -1.7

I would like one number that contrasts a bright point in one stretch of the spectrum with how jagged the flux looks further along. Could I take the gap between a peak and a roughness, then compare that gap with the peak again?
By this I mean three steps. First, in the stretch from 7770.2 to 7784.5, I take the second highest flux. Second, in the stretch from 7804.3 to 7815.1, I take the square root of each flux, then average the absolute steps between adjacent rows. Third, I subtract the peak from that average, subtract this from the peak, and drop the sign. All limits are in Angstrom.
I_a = 116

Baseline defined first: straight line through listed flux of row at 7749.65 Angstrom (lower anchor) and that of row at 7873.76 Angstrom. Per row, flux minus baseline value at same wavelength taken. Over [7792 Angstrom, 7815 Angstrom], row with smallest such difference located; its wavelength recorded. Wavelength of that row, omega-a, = 7799.78 Angstrom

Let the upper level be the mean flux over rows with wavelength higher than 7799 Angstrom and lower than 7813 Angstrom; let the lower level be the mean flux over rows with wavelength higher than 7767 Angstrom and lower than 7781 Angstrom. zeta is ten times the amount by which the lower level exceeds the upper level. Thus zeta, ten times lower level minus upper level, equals -7.2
